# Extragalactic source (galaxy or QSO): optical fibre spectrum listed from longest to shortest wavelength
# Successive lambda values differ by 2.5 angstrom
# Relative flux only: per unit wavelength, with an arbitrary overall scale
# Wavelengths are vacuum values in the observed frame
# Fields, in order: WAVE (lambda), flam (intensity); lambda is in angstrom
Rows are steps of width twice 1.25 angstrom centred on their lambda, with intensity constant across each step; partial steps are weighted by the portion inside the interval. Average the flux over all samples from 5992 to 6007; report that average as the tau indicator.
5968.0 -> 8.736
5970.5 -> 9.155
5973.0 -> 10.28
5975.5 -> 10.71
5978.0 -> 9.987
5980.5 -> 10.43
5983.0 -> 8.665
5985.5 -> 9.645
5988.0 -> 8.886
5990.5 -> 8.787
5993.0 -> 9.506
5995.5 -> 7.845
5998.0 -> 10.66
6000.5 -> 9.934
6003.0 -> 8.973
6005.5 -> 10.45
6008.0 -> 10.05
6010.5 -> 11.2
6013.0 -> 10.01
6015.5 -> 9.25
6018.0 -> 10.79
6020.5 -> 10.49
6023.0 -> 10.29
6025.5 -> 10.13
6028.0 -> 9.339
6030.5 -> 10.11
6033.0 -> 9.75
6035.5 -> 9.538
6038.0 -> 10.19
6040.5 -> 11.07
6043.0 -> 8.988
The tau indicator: 9.6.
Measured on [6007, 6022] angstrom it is 10.3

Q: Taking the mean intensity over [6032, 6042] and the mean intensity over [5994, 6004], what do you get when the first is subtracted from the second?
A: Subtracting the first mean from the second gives -0.8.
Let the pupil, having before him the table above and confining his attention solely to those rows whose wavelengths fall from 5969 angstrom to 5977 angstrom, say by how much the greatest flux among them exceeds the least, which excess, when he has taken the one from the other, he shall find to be 1.6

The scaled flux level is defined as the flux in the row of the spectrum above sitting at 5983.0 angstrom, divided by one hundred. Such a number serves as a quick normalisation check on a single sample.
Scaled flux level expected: 0.087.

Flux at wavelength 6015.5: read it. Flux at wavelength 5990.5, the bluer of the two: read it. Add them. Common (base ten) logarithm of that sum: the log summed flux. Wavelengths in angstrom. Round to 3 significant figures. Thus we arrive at 1.26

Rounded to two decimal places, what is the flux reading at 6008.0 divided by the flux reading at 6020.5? 0.96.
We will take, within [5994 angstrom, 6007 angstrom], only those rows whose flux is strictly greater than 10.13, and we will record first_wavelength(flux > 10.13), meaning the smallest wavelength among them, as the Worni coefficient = 5998.0 angstrom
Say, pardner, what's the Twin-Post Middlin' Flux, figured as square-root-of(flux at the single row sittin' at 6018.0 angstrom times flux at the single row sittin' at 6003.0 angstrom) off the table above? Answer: 9.8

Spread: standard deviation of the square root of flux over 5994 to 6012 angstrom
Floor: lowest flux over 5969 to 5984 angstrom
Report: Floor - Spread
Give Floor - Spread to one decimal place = 8.5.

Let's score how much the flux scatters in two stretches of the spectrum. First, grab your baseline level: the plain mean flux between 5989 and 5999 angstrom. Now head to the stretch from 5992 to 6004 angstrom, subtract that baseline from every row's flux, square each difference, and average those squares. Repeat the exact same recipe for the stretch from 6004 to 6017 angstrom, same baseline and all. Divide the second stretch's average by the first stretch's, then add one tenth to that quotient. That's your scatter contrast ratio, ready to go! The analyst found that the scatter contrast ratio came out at 1.6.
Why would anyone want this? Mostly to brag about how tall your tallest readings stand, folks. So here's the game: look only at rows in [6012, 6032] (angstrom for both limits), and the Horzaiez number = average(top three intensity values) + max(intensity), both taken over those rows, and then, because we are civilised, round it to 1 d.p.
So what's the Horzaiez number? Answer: 21.3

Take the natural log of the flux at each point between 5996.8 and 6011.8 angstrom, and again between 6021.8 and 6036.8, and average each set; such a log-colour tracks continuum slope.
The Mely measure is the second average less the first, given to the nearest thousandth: -0.033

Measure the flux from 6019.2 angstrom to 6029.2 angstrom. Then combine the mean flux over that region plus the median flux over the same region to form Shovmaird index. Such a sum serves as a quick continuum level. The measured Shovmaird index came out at 20.3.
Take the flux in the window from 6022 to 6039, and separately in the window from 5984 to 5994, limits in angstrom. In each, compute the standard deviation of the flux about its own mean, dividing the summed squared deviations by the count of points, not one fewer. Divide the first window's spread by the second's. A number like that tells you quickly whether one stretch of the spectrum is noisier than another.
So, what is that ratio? 0.90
